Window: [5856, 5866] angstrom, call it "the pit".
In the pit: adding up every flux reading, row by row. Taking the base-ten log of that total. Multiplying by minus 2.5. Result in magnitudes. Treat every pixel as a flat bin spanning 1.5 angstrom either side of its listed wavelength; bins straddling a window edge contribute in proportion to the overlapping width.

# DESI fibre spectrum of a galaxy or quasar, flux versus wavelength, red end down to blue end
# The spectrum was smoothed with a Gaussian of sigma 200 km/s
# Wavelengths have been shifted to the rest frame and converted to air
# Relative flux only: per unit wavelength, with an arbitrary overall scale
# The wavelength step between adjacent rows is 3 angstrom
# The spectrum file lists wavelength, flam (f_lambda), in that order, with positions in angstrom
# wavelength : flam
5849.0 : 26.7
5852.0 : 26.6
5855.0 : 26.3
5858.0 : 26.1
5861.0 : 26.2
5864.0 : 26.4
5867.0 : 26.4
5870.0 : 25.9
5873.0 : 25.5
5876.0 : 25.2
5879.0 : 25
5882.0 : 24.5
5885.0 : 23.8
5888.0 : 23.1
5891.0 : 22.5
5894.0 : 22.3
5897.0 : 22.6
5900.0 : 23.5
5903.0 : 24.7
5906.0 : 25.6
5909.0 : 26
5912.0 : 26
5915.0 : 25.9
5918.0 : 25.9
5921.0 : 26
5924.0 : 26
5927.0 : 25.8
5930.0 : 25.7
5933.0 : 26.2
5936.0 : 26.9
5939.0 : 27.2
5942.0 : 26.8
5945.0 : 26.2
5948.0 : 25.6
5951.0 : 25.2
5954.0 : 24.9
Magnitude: -4.74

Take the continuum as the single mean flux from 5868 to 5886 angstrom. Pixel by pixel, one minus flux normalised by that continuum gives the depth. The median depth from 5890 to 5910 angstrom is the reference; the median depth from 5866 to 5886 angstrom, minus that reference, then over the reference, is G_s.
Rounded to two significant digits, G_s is -1.1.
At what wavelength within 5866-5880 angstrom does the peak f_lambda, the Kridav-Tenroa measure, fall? 5867.0 angstrom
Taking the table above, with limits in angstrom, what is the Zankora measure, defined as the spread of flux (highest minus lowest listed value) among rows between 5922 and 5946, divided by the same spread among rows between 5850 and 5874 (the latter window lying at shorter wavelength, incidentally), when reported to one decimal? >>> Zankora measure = 1.4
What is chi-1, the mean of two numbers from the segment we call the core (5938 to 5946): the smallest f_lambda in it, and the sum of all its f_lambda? 53.2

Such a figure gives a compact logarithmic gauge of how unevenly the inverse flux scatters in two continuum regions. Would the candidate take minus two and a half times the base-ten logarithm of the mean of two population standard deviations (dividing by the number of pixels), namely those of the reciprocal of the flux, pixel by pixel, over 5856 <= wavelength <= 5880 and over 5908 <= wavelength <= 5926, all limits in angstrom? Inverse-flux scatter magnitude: 8.4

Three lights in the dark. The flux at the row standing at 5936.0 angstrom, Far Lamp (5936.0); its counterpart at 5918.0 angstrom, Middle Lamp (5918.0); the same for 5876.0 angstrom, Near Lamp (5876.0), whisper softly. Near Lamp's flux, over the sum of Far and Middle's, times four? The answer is 1.91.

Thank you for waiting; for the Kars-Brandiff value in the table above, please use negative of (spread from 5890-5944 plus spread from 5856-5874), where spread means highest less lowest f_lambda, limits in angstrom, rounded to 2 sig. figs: -5.8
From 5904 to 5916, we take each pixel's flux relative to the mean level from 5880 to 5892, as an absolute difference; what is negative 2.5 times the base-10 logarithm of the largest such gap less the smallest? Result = 1.0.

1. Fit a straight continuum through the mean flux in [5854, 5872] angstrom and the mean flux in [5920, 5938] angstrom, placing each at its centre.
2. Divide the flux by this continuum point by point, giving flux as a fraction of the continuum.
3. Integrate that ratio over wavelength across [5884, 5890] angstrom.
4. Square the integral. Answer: 29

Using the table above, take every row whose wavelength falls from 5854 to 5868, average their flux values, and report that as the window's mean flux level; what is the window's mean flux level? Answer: 26.3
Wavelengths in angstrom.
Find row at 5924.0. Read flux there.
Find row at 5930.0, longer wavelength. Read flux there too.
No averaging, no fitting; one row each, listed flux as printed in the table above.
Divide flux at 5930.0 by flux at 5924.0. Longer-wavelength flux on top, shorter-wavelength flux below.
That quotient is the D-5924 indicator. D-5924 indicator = 0.988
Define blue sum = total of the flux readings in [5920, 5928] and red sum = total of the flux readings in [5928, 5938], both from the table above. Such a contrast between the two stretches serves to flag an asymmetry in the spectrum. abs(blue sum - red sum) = 1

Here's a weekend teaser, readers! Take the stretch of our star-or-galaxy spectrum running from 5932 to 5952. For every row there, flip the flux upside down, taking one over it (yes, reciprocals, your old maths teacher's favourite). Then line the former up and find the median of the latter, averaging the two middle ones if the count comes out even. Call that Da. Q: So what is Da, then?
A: 0.0382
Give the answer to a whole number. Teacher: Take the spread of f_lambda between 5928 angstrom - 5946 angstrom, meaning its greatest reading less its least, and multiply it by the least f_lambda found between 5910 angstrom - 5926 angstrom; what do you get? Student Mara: 39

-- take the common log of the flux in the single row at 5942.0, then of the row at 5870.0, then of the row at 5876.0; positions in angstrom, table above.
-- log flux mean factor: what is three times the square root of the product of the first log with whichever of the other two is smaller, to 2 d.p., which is 4.24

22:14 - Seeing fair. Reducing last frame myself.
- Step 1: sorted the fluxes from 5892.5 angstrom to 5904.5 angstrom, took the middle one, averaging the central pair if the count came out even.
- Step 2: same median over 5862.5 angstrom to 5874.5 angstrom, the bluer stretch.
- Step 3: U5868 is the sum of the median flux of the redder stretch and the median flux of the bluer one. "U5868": 49.2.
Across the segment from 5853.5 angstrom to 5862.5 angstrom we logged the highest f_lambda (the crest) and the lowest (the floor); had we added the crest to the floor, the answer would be 52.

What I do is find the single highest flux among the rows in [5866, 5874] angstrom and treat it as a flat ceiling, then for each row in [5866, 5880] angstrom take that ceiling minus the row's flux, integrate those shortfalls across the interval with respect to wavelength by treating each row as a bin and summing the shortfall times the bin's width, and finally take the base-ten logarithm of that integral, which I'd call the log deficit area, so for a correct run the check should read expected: 1.1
